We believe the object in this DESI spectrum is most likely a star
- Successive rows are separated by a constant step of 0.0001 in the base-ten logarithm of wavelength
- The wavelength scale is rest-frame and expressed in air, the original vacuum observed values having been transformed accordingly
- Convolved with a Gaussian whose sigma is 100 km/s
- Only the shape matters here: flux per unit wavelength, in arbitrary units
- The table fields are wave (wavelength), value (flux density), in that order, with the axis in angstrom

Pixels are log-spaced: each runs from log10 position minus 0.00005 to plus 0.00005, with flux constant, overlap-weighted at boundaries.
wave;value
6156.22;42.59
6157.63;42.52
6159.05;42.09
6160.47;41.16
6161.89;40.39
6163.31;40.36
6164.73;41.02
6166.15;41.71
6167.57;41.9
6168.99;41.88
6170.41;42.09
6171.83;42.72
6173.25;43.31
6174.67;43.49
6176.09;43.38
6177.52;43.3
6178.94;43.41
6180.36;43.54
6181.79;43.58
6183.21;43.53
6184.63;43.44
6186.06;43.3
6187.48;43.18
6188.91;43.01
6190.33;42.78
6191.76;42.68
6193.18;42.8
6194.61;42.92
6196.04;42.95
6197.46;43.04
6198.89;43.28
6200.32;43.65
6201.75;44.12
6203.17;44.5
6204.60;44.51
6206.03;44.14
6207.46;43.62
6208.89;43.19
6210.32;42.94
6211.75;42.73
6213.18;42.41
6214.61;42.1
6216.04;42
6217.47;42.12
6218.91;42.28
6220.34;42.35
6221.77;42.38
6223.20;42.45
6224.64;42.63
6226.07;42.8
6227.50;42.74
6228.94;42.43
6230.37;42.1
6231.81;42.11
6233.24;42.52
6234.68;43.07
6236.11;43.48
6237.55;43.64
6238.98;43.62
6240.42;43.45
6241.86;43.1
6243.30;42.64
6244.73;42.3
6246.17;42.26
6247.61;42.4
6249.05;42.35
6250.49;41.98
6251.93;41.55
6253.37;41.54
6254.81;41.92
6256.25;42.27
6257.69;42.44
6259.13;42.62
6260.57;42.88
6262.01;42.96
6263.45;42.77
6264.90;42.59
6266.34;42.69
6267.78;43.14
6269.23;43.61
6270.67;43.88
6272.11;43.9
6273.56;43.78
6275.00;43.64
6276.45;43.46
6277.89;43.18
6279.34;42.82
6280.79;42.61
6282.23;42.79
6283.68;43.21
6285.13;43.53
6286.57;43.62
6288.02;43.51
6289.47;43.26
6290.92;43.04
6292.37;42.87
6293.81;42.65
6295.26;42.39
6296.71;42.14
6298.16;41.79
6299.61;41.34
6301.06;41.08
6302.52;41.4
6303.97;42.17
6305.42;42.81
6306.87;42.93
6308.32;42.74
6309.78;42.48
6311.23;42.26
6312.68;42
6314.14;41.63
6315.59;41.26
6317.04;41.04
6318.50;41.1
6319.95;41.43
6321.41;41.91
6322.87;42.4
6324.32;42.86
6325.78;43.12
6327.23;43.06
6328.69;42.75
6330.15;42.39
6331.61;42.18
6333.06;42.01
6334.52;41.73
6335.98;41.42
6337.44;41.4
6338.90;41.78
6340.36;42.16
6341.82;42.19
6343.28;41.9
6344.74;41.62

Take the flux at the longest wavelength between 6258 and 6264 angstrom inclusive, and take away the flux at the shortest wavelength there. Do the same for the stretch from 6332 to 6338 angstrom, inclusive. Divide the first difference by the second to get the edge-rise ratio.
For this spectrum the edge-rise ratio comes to -0.25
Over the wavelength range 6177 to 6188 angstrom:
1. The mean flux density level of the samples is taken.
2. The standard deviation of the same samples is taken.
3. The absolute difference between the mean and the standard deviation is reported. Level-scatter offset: 43.3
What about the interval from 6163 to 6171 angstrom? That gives 40.9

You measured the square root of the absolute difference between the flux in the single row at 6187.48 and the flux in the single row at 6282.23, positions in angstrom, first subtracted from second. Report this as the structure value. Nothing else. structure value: 0.62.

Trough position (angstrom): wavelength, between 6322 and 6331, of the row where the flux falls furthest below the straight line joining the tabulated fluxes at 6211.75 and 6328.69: 6330.15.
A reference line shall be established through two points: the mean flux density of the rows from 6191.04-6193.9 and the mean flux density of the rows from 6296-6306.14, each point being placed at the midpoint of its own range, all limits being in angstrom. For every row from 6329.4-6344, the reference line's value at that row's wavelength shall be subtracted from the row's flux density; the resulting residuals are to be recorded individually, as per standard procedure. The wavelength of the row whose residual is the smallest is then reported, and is 6337.44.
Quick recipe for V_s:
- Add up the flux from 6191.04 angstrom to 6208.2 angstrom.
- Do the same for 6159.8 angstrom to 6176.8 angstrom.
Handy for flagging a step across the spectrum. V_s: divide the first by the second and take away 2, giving -0.963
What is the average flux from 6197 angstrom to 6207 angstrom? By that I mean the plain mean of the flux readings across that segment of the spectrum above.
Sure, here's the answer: 43.9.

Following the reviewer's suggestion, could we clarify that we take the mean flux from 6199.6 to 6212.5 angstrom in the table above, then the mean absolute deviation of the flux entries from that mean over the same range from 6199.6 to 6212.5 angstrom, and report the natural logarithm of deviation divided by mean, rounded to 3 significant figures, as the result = -4.40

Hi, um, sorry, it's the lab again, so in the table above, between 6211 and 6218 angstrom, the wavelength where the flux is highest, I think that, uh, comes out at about 6211.75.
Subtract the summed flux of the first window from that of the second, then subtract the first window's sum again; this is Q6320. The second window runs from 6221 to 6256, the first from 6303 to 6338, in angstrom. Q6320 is -1001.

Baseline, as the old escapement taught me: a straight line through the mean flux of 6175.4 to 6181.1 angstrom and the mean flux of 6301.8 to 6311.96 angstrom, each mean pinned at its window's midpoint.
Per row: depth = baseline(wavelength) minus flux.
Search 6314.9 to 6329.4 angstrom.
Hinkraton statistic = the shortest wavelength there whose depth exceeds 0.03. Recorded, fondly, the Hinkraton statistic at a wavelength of 6315.59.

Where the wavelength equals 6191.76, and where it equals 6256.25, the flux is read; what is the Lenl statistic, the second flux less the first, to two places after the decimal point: -0.41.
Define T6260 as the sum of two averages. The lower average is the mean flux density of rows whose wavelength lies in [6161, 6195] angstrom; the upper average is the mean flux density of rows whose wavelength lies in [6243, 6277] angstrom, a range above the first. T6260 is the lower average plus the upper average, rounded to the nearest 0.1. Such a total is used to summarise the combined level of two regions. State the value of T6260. 85.4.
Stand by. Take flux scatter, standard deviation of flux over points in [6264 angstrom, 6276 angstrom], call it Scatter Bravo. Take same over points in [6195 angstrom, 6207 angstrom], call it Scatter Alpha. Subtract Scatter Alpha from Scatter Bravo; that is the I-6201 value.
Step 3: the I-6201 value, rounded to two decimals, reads -0.10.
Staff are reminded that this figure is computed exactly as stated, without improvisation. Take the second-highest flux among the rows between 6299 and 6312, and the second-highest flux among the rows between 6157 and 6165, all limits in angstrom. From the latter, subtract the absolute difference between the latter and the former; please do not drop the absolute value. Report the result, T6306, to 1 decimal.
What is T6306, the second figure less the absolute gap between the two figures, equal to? 41.4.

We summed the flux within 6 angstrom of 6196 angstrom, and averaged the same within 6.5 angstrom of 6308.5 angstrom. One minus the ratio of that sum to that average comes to -8.18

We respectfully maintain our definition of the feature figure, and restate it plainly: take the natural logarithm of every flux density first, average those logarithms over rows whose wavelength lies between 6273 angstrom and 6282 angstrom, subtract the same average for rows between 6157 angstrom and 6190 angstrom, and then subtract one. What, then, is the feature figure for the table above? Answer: -0.98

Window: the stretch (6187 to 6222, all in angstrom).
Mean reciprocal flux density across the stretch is 0.0232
